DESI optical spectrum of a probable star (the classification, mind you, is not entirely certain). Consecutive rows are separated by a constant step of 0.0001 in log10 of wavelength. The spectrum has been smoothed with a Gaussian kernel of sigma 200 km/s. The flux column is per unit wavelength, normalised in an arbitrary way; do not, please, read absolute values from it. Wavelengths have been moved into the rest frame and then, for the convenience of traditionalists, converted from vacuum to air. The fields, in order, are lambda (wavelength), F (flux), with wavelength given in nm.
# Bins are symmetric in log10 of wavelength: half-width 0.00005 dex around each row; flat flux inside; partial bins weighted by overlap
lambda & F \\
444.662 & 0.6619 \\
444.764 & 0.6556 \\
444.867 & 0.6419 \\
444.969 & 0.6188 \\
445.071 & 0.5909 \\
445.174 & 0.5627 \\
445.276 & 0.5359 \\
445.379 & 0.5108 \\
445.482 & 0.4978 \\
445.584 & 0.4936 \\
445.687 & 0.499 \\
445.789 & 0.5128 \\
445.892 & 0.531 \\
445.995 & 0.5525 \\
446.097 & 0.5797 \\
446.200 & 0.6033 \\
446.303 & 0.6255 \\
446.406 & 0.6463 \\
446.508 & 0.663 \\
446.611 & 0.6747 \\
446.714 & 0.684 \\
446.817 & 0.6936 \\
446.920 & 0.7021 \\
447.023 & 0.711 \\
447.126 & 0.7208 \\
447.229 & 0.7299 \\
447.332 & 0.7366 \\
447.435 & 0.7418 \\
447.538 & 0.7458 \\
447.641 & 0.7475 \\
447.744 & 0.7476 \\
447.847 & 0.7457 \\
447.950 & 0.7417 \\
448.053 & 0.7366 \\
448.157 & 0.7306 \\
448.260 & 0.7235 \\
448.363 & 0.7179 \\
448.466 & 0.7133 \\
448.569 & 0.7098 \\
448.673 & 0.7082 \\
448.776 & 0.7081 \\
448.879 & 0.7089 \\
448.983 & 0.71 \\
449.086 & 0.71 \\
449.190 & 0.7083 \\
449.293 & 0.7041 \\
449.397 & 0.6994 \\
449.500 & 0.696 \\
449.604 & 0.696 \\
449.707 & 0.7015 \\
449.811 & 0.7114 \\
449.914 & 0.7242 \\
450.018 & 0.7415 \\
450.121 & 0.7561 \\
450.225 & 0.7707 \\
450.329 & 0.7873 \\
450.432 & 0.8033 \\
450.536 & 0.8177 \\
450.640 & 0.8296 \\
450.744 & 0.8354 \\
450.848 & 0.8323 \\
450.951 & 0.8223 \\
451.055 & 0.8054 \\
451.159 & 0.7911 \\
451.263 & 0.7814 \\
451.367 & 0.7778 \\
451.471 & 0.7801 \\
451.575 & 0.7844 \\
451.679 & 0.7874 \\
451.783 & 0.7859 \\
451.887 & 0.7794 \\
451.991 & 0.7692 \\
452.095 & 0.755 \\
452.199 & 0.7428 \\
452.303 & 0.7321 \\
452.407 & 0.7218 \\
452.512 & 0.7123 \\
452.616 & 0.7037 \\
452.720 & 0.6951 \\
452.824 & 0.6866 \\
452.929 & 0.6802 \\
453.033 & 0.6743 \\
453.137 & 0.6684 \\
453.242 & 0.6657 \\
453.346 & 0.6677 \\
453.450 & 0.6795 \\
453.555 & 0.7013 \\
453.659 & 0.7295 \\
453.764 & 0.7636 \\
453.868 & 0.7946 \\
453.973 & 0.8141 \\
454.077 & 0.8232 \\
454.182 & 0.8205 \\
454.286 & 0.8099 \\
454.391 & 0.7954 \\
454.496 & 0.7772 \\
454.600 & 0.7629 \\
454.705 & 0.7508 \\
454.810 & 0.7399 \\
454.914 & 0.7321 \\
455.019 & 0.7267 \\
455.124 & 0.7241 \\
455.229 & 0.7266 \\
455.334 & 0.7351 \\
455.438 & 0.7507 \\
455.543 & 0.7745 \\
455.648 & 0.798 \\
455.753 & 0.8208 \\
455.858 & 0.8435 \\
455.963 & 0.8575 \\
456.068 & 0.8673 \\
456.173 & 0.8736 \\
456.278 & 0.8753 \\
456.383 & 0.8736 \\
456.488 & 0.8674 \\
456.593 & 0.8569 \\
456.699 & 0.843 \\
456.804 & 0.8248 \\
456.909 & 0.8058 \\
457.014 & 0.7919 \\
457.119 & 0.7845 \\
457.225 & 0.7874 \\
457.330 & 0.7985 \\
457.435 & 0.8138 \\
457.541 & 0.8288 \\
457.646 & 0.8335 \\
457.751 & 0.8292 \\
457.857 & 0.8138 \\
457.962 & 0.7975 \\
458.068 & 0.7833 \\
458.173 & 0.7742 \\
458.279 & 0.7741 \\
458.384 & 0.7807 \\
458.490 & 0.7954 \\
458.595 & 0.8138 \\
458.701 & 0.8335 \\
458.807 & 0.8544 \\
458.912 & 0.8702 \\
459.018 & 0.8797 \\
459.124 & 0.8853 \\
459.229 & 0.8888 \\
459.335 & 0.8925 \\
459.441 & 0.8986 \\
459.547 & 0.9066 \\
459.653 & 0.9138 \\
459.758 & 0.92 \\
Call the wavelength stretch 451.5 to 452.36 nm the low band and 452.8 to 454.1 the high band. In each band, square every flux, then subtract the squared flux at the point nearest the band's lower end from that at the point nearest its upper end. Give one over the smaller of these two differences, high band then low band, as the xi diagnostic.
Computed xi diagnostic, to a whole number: -13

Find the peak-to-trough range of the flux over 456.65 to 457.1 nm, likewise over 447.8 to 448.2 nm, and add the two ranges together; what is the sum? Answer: 0.066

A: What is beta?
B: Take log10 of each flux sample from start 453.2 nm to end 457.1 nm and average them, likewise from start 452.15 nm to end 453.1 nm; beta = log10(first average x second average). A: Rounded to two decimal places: -1.79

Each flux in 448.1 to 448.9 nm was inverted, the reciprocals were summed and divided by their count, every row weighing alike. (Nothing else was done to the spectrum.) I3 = 1.40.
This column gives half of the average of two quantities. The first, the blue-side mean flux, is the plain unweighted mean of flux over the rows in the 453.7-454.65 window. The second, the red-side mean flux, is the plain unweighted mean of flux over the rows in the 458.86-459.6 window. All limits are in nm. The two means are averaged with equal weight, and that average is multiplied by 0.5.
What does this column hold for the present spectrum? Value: 0.42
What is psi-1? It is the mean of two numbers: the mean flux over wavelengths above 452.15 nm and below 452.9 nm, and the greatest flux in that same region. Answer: 0.73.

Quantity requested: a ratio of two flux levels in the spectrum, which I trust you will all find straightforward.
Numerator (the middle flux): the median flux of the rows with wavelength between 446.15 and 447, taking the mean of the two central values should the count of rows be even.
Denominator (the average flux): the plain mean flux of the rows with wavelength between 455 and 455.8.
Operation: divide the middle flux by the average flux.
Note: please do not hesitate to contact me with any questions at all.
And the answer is 0.88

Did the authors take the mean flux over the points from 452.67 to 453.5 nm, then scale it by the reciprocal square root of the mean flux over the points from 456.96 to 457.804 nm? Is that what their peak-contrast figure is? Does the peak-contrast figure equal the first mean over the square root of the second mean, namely 0.75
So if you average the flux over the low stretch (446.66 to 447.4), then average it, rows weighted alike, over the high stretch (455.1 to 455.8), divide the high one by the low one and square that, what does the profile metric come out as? 1.15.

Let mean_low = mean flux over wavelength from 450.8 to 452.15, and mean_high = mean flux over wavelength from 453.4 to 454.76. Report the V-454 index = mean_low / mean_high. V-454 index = 1.02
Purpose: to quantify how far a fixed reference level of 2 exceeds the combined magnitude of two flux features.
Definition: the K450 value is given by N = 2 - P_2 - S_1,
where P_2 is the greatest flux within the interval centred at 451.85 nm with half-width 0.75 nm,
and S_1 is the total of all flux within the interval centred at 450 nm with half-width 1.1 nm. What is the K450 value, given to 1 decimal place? -14.7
